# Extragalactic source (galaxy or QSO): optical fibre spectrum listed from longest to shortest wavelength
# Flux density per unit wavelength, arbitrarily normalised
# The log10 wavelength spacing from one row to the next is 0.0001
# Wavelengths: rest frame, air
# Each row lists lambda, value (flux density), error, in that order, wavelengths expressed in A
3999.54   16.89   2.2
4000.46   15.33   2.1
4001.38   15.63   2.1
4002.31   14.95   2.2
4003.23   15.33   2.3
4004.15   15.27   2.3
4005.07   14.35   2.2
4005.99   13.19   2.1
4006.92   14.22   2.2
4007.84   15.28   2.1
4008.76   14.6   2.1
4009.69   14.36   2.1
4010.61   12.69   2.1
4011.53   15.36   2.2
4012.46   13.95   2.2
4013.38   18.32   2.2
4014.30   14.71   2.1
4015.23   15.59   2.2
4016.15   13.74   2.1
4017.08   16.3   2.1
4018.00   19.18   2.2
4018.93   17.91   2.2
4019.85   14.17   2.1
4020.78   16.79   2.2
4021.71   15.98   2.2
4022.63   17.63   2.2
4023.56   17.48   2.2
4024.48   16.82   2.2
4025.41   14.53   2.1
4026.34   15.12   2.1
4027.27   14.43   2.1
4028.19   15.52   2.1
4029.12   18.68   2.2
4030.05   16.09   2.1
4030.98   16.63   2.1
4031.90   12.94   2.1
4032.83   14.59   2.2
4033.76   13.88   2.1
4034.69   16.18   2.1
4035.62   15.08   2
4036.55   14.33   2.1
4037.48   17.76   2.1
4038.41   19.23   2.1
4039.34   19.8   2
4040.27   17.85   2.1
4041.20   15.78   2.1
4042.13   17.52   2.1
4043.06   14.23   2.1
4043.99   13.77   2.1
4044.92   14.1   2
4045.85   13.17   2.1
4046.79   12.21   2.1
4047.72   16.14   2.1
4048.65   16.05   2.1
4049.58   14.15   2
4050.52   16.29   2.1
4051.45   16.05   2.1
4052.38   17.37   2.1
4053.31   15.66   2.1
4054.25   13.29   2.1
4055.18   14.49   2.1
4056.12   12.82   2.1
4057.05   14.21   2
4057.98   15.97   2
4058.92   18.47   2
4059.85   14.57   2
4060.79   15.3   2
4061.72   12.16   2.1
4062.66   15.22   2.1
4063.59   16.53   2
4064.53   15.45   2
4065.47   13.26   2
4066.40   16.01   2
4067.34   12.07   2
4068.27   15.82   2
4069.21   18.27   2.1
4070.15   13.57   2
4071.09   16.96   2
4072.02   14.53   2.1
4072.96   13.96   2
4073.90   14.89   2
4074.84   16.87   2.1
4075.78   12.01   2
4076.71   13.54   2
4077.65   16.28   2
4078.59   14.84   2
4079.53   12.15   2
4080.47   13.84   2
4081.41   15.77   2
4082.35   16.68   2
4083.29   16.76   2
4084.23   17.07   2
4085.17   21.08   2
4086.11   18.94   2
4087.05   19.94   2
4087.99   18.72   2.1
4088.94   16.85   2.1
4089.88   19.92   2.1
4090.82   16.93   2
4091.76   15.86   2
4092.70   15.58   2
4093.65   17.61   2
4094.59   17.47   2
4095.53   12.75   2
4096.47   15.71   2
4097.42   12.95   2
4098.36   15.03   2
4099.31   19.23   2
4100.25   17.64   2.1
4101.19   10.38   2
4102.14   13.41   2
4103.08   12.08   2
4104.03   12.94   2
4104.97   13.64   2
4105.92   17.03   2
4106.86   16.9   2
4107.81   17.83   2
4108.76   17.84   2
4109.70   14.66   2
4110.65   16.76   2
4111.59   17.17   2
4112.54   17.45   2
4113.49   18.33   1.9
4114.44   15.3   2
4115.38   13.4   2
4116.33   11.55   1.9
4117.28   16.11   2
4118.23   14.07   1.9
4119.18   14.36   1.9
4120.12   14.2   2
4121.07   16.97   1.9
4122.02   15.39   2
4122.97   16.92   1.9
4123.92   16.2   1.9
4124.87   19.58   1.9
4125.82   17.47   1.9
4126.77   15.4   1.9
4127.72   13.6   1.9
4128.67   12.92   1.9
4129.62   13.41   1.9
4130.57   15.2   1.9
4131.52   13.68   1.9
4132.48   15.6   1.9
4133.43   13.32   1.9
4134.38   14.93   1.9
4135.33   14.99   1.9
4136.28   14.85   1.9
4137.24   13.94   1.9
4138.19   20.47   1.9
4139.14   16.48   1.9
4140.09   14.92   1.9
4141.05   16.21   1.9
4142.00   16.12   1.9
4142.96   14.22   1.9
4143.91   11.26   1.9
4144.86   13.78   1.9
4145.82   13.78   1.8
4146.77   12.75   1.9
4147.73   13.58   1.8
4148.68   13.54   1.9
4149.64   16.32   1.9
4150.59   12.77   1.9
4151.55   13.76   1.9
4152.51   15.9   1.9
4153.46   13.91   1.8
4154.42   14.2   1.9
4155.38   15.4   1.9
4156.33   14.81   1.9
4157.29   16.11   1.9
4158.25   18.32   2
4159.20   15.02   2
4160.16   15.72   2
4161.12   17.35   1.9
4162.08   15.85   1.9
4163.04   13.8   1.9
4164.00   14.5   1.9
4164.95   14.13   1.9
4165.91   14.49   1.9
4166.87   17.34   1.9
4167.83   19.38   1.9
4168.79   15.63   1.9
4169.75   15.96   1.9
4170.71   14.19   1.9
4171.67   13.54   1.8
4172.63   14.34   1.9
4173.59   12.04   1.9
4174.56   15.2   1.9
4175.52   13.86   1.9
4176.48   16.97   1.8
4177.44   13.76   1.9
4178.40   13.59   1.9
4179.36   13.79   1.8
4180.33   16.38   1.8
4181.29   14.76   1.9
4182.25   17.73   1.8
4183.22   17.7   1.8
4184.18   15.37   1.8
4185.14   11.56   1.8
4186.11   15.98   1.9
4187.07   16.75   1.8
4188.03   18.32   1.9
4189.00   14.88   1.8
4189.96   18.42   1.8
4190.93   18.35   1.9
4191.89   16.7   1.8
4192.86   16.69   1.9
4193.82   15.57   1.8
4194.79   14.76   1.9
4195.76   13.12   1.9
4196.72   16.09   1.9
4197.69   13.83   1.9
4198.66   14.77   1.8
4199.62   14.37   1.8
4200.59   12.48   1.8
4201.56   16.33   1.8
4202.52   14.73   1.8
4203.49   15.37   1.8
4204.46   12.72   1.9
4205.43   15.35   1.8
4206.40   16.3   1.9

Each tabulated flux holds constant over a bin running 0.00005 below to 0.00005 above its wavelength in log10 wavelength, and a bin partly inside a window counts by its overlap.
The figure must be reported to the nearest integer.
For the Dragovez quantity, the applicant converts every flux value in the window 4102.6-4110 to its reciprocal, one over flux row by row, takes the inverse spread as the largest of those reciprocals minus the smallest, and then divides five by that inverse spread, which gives 187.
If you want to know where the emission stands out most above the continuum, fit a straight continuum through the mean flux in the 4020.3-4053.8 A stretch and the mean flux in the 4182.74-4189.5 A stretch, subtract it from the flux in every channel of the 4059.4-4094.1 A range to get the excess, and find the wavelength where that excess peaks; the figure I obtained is 4085.17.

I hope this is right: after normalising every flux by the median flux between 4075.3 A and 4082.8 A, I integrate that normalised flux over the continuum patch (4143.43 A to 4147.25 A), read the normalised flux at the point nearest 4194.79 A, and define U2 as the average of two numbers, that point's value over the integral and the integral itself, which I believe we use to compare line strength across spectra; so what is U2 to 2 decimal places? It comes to 1.87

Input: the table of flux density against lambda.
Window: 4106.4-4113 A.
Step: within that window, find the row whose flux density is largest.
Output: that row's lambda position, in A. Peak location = 4108.76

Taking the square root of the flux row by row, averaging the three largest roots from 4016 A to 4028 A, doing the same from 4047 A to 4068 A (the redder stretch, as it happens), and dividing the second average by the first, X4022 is 0.98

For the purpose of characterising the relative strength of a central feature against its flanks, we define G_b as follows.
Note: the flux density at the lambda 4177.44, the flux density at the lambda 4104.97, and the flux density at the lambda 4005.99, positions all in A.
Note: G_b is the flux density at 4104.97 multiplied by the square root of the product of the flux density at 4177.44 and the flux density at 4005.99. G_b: 184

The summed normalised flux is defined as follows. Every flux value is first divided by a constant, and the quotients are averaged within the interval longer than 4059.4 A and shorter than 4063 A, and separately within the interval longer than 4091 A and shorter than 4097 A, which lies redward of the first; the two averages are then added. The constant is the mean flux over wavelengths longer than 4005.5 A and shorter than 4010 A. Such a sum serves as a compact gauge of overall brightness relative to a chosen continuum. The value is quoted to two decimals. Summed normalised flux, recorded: 2.10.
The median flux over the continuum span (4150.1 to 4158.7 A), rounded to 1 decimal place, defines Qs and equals 14.8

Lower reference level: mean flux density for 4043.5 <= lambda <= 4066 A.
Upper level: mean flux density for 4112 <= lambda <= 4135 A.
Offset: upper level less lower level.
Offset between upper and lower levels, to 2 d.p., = 0.36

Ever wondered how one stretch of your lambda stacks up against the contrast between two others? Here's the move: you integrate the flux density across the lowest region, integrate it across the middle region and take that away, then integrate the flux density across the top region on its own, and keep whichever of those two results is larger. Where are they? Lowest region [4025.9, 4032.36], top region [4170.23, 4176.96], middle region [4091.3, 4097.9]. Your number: 96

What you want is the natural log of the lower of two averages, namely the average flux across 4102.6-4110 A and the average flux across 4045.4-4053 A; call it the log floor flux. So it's 2.72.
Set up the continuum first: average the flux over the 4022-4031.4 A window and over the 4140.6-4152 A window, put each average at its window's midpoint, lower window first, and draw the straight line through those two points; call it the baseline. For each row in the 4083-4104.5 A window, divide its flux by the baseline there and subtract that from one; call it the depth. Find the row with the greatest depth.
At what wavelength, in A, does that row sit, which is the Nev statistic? 4101.19 A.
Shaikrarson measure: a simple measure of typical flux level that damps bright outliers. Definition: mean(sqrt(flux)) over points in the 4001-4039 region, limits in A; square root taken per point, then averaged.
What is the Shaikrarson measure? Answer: 3.94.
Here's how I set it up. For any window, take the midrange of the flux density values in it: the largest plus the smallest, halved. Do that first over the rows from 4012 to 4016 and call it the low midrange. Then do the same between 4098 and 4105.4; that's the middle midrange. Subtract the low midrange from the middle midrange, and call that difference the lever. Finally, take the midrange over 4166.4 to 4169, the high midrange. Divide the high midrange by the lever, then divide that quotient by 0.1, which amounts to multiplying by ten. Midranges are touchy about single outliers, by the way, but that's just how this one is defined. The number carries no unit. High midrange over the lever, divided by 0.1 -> -132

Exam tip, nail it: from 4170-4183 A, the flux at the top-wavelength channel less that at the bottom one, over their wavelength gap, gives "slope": 0.31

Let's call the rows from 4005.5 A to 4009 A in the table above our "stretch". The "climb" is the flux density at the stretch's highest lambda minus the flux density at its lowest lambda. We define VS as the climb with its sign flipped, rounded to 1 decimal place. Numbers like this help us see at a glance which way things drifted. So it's -1.4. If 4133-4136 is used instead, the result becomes -1.7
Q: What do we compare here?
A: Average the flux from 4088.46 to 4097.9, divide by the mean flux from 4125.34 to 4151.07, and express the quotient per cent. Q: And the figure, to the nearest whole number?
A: 110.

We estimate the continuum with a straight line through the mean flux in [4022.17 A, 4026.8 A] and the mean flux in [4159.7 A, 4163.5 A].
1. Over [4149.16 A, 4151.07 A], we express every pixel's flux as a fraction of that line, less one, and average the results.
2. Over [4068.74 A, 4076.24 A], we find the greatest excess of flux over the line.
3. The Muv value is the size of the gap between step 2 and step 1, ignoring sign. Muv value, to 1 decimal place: 2.2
